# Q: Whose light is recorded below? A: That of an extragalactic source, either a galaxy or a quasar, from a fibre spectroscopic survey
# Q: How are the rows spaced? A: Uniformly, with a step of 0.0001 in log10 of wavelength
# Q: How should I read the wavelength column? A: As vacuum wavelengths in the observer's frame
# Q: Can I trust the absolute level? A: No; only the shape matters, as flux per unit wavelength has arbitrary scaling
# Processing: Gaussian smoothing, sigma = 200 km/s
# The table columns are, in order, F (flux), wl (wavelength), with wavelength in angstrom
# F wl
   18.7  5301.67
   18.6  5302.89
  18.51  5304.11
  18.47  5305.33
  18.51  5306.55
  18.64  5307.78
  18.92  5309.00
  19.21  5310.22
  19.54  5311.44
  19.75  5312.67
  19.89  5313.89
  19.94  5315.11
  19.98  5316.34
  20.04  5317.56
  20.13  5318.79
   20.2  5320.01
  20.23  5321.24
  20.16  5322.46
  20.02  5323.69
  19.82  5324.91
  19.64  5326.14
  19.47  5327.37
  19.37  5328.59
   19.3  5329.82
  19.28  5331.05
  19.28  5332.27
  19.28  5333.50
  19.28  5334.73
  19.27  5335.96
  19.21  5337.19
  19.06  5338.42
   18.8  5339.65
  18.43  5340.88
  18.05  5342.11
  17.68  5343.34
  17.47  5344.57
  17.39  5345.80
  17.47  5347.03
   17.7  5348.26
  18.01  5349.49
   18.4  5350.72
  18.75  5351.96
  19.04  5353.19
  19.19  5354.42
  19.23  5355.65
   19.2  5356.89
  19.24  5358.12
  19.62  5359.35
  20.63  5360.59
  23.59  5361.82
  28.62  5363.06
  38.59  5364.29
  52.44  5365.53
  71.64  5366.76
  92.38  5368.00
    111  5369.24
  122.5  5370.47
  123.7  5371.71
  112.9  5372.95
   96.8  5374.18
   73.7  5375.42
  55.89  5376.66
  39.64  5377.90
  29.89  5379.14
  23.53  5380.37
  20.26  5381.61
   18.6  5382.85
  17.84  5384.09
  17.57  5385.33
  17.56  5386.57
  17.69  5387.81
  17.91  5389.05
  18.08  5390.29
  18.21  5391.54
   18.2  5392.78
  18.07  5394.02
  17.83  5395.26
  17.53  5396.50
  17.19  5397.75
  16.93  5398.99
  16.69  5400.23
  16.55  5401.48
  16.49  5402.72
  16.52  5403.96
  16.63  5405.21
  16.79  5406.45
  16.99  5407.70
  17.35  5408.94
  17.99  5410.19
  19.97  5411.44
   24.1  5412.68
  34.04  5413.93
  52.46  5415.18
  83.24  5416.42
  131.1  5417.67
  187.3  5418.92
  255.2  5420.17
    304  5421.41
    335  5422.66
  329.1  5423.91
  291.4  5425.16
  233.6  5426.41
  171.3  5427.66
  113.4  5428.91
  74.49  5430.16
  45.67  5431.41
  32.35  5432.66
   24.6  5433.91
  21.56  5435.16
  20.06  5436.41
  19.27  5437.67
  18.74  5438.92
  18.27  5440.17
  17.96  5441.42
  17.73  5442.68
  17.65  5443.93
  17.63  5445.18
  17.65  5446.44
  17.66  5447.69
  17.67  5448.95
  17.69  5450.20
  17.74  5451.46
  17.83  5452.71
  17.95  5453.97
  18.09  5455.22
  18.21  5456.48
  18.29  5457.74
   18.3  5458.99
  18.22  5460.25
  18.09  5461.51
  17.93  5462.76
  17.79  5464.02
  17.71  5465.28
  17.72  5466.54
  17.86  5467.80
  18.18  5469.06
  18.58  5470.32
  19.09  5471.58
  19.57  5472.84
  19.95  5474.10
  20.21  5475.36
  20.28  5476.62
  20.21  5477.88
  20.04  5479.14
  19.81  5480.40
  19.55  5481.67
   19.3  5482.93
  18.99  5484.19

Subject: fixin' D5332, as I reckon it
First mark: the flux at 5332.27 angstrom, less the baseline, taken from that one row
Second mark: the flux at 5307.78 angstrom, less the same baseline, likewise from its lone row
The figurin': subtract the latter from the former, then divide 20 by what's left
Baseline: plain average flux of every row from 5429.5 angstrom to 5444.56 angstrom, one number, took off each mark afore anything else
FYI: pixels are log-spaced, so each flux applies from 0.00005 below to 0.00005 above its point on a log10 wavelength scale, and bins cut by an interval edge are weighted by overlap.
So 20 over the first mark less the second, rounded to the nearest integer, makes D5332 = 31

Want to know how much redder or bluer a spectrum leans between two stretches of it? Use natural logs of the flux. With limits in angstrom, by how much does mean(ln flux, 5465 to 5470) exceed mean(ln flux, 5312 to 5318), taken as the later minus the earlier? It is -0.11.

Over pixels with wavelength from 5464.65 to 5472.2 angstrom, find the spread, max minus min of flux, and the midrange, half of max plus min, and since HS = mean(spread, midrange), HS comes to 9.9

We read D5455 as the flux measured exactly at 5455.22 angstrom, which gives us 18.09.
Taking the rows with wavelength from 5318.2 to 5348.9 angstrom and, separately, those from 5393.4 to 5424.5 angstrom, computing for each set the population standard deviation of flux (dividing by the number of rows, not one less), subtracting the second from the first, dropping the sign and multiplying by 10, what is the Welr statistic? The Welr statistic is 1062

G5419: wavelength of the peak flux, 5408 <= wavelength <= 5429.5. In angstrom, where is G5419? 5422.66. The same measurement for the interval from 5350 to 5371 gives 5370.47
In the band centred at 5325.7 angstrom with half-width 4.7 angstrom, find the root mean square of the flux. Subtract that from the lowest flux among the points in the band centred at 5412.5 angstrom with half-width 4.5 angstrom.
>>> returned -2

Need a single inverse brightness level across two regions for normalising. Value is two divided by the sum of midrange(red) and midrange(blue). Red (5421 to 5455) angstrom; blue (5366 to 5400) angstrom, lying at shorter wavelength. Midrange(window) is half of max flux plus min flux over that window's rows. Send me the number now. 0.0081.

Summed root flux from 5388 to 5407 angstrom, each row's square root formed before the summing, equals 62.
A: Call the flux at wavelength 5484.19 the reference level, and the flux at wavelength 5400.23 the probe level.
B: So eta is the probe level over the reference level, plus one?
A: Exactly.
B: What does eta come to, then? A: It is 1.88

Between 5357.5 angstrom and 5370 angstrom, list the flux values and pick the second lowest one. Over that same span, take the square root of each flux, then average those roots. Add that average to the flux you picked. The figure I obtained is 26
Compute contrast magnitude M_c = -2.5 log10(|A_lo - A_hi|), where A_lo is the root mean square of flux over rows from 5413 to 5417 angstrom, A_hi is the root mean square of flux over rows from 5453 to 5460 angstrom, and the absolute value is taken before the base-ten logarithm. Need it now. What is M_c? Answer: -4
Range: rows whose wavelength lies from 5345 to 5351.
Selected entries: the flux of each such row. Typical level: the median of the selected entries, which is 17.7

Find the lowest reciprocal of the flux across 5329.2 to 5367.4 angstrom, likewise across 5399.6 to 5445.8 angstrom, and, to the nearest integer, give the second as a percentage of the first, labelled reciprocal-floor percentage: 21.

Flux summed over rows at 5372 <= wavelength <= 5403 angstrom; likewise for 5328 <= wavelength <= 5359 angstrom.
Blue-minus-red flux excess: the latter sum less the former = -284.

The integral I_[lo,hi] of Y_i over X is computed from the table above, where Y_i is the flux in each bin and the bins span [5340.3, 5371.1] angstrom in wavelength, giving 1057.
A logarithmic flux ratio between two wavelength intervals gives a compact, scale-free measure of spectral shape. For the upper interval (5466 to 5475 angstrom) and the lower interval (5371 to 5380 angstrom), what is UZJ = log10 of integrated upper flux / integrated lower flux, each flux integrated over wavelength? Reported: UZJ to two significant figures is -0.60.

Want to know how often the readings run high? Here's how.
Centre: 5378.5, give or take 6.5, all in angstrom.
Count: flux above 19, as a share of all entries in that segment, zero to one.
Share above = 0.8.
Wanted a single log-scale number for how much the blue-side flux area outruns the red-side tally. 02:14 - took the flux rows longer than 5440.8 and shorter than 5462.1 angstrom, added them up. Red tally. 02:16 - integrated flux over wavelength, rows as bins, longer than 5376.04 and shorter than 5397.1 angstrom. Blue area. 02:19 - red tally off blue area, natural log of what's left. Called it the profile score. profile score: 5.1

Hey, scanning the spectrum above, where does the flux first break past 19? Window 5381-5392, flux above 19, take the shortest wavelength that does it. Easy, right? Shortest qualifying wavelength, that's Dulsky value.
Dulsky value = 5381.61 angstrom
